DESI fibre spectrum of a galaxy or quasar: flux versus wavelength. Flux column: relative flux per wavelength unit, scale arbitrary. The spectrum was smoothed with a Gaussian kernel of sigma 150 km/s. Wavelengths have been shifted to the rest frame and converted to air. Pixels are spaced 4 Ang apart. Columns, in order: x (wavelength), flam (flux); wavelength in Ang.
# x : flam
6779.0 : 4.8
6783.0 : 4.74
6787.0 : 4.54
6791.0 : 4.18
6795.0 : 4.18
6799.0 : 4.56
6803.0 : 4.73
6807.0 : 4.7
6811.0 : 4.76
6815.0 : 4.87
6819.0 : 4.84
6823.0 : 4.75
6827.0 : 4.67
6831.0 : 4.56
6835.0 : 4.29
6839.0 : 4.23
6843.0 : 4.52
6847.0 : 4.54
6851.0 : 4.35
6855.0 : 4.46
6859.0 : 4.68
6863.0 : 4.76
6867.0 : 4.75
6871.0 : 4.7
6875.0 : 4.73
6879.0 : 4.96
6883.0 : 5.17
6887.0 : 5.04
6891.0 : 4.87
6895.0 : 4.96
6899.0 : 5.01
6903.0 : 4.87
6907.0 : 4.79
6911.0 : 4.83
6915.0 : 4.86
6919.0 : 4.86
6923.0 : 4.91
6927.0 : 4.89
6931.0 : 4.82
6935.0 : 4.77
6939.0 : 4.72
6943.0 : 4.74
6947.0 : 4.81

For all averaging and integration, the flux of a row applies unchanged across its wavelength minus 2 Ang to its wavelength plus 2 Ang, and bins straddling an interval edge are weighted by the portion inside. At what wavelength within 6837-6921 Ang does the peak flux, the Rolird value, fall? 6883.0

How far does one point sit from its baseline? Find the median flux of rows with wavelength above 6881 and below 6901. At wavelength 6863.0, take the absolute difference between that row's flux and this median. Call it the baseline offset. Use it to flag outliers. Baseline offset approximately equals 0.25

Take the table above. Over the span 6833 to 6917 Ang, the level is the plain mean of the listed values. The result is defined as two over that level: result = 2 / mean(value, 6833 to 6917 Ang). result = 0.423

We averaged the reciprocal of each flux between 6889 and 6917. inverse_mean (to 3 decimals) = 0.205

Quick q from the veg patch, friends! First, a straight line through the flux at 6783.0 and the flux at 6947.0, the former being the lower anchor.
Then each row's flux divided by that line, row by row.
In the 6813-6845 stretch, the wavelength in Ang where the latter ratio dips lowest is 6839.0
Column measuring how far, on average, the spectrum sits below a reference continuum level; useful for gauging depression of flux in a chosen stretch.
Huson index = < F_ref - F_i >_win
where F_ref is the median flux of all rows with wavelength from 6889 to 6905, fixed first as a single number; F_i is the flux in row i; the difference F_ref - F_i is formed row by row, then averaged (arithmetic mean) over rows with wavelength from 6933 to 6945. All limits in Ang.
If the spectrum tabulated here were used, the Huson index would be 0.17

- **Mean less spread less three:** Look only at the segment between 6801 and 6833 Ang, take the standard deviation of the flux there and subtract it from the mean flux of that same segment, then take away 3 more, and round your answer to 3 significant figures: 1.64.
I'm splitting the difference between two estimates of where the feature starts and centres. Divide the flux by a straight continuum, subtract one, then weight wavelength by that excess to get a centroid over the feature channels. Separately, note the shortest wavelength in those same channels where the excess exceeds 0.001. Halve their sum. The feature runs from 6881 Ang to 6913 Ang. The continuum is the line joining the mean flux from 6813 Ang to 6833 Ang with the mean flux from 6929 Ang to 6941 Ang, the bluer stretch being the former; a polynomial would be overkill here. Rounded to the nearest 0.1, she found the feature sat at 6887.5 Ang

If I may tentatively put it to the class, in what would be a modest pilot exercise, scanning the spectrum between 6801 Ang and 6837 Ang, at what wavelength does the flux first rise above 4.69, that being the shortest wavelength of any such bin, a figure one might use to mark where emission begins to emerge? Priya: 6803.0 Ang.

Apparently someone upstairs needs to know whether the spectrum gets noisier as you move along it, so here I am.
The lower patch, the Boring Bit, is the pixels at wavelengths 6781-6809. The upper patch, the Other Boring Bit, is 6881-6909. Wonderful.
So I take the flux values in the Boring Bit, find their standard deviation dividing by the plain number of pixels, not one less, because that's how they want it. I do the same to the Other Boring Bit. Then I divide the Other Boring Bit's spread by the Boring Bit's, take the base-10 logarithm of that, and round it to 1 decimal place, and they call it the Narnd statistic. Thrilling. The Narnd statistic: -0.3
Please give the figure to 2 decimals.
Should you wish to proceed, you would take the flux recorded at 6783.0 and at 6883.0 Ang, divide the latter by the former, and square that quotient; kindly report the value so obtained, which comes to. 1.19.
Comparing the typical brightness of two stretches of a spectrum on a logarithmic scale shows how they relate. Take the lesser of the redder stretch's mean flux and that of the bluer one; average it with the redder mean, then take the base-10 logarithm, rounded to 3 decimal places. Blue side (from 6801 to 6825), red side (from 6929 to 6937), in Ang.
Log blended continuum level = 0.680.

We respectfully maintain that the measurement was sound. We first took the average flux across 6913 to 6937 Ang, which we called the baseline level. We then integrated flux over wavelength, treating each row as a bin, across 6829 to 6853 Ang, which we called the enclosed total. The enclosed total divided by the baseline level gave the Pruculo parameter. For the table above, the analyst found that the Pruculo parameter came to 21.8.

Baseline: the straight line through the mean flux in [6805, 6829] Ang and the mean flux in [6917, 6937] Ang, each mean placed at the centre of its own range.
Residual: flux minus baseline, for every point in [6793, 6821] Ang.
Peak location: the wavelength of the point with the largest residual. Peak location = 6815.0 Ang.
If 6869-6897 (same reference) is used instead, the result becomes 6883.0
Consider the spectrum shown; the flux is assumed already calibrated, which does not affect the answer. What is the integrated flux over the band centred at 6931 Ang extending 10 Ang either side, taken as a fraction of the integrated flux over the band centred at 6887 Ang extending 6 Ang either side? 1.6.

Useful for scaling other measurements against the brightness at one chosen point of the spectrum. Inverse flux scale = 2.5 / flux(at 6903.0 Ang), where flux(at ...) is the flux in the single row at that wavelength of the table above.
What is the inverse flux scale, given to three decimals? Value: 0.513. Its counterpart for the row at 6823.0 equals 0.526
